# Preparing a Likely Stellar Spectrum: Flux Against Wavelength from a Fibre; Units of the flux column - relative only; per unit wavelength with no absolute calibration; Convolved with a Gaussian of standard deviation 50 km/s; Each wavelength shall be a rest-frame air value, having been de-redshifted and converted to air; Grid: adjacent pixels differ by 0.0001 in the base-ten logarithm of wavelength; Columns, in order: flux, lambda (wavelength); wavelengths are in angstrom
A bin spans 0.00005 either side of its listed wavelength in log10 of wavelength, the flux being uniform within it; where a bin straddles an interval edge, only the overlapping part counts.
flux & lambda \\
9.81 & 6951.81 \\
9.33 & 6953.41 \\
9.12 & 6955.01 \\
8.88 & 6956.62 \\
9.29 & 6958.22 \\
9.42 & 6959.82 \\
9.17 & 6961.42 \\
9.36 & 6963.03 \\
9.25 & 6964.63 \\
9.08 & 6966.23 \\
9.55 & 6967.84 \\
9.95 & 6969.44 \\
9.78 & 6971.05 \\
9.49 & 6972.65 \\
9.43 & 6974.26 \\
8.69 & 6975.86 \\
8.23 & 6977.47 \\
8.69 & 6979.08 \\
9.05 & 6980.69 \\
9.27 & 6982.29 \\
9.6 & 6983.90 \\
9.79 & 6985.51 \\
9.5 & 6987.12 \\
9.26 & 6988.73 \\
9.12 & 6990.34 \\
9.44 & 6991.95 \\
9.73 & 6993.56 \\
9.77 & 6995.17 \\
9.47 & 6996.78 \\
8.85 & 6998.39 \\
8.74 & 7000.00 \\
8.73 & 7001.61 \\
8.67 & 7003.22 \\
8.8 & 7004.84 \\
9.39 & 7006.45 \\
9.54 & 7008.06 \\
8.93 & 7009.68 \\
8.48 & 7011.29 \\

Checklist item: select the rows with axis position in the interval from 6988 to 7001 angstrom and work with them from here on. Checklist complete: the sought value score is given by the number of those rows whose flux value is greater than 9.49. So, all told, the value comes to 2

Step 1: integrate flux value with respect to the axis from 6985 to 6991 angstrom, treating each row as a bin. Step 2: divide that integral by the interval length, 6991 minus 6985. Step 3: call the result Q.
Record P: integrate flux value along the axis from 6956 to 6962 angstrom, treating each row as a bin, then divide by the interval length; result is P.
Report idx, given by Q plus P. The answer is 18.6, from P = 9.21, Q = 9.40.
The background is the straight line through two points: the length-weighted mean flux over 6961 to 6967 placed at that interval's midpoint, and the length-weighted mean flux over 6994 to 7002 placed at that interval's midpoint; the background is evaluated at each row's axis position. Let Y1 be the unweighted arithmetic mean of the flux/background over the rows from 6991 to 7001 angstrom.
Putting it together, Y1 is 1.02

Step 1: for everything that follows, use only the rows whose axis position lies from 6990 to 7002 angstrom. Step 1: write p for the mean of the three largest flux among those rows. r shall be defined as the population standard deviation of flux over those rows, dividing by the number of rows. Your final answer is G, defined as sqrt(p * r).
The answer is 1.97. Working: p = 9.66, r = 0.40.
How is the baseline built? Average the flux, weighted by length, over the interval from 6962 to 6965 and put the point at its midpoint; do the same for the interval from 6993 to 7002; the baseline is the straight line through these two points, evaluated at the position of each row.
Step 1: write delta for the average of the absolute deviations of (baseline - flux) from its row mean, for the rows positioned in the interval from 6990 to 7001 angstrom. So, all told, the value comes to 0.341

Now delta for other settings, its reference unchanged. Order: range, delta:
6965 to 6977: 0.308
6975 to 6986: 0.441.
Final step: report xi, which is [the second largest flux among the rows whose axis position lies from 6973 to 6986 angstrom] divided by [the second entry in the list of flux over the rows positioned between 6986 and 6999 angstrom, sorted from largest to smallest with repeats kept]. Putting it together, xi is 0.99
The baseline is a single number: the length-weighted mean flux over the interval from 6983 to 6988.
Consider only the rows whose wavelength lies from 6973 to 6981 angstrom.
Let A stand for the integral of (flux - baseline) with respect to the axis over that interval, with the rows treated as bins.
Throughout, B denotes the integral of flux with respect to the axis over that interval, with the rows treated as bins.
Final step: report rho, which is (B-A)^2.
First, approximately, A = -6.1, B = 71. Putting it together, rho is 5894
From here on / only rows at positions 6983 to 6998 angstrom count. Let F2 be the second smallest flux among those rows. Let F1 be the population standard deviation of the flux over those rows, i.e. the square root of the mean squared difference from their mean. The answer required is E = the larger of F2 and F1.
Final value 9.26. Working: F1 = 0.22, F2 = 9.26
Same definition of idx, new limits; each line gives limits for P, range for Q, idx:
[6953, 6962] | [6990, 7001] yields 18.5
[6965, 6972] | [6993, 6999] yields 19.0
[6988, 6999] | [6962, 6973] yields 18.9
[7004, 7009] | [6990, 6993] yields 18.6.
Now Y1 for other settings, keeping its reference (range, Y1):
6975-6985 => 0.97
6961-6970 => 1.02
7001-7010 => 0.98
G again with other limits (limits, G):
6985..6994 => 1.52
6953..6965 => 1.22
